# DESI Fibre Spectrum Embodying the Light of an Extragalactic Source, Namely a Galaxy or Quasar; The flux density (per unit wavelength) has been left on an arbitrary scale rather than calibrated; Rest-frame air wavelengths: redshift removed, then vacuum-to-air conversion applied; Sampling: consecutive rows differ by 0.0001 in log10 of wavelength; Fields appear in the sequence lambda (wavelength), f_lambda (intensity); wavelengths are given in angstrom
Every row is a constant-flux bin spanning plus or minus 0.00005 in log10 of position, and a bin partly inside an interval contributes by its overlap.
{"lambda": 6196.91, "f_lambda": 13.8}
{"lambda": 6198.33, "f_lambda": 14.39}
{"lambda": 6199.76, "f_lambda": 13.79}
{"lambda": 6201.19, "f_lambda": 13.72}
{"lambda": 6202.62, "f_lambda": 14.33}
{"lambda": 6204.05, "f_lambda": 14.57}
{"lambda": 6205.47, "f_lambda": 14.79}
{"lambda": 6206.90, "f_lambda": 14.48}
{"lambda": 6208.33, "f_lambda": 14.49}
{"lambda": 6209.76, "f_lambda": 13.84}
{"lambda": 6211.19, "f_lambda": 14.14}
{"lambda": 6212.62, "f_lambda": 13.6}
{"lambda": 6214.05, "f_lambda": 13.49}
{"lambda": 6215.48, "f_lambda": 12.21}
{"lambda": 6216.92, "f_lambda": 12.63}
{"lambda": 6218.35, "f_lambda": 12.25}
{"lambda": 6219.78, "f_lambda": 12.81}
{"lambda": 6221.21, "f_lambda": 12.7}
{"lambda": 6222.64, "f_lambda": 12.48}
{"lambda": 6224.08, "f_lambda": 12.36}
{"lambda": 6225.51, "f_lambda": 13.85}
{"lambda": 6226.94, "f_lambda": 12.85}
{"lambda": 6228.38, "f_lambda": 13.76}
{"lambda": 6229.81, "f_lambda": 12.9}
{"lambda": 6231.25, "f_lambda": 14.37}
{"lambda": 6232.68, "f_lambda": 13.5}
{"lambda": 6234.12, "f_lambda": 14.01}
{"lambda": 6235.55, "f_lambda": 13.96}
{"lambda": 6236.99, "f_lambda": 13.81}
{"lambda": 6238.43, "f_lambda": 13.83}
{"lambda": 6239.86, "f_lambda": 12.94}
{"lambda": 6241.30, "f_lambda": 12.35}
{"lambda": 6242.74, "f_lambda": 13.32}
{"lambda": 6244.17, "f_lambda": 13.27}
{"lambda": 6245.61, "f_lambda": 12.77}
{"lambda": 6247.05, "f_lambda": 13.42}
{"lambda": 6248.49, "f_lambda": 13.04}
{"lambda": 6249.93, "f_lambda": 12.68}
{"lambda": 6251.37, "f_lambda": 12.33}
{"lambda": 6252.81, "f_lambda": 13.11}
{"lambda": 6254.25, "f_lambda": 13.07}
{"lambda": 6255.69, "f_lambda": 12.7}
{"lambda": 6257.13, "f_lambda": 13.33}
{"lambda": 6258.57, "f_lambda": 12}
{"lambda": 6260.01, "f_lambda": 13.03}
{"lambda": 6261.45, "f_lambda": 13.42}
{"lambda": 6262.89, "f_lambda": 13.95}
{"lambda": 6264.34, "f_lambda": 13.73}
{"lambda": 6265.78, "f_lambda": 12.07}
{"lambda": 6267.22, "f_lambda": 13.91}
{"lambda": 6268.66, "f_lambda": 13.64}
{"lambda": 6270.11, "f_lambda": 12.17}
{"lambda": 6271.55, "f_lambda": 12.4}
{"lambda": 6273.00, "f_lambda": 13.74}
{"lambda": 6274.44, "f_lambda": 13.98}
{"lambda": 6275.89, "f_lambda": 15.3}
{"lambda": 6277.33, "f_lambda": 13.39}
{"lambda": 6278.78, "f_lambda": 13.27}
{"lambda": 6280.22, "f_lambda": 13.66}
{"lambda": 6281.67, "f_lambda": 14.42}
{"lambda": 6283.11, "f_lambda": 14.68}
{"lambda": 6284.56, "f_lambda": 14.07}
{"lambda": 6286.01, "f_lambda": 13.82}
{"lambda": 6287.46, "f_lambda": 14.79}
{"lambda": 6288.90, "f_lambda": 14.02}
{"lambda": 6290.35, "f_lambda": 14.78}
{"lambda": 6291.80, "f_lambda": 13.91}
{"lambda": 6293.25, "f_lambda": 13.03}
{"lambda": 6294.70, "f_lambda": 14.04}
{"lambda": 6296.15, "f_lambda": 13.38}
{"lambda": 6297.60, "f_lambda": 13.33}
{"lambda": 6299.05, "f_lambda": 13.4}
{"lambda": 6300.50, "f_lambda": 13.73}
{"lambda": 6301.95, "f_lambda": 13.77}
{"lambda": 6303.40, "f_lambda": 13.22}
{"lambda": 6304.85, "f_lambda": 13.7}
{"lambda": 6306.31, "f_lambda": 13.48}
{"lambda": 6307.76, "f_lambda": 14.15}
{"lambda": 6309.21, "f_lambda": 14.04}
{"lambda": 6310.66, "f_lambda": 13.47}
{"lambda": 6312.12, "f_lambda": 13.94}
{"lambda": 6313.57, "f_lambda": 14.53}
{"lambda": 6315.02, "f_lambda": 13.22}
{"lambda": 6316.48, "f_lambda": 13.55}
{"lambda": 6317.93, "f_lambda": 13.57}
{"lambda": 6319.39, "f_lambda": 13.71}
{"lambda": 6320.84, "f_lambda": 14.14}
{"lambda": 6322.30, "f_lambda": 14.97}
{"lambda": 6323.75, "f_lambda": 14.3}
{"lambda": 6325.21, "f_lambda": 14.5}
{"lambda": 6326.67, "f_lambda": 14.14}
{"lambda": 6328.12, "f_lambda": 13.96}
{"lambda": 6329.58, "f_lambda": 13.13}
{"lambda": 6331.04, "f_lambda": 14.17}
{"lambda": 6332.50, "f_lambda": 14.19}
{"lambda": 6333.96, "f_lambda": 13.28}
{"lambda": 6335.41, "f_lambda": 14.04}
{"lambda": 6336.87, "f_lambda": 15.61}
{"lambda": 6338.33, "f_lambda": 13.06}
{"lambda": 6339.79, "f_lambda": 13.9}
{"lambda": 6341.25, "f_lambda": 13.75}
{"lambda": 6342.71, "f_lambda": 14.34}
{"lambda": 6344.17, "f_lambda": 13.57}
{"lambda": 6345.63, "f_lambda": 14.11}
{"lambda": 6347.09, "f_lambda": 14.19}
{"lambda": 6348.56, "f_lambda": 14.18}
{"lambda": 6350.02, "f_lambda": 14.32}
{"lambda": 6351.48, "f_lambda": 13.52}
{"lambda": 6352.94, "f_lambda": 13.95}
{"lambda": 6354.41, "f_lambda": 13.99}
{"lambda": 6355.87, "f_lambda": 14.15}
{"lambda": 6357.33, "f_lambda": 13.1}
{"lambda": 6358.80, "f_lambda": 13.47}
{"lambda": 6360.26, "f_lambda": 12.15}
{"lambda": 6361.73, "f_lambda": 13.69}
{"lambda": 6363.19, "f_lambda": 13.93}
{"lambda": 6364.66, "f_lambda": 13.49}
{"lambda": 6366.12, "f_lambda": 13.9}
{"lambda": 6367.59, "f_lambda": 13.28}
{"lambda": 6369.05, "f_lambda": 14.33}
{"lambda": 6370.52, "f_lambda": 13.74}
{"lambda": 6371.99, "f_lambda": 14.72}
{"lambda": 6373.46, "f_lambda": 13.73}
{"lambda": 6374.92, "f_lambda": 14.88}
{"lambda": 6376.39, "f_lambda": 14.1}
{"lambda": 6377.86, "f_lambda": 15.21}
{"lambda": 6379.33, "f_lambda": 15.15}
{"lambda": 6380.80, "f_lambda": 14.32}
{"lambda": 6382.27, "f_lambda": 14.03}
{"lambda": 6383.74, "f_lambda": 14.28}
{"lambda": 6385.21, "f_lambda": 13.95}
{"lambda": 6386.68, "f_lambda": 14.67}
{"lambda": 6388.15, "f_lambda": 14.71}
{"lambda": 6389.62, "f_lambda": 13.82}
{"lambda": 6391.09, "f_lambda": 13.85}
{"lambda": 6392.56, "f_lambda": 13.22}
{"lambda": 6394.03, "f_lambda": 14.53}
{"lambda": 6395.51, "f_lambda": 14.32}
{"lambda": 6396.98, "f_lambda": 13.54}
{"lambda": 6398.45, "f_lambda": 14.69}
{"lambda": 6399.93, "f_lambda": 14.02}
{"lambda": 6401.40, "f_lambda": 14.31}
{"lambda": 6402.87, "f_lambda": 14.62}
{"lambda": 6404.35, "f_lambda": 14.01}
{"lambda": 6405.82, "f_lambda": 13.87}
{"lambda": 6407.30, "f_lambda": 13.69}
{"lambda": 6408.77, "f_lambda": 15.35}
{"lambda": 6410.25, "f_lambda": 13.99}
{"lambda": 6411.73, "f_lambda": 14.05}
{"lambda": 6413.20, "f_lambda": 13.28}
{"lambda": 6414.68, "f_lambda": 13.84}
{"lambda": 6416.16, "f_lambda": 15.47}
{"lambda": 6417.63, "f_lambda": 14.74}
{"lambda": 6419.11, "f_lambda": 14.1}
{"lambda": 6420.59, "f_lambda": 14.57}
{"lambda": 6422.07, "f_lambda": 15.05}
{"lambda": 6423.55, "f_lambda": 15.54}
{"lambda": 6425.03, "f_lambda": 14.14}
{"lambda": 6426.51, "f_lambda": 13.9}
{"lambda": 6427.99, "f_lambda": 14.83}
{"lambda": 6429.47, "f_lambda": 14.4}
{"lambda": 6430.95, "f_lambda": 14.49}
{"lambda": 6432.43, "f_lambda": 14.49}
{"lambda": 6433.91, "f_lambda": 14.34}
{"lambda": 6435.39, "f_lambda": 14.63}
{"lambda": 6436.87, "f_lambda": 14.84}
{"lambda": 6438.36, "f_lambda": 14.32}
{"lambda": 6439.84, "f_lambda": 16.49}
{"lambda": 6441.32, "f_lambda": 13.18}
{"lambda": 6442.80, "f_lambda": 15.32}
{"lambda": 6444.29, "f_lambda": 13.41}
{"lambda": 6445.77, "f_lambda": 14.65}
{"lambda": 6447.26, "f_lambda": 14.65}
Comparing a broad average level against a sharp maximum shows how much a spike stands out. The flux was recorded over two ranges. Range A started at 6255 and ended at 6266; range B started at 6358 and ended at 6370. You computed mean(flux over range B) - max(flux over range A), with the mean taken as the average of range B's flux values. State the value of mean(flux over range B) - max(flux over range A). -0.4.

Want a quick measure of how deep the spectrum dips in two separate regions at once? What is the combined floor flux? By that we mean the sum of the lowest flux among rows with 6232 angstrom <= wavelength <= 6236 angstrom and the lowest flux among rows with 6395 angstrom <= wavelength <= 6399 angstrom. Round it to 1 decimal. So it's 27.0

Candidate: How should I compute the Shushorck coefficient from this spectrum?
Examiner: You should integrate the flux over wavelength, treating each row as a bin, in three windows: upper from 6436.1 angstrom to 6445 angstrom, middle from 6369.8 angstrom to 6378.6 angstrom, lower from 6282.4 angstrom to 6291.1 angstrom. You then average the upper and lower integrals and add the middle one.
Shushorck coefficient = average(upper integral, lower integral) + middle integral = 254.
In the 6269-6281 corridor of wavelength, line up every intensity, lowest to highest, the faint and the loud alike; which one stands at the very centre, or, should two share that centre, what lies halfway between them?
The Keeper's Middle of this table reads 13.5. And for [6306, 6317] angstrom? 13.7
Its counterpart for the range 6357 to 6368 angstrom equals 13.5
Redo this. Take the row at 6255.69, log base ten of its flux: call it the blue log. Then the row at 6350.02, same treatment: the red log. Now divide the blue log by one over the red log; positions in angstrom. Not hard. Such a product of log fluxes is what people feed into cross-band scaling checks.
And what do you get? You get 1.28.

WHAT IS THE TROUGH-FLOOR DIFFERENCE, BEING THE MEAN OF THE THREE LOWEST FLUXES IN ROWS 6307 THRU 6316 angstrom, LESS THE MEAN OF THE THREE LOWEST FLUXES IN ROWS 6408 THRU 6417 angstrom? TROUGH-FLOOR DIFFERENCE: -0.2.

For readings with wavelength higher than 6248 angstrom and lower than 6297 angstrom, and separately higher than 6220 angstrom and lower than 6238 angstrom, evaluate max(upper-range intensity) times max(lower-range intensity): 220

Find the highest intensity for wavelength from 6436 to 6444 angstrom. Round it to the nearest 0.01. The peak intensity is 16.49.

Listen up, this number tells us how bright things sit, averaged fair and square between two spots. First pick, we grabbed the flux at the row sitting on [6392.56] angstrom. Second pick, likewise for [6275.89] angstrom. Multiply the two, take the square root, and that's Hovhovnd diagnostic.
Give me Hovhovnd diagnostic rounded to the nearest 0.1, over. 14.2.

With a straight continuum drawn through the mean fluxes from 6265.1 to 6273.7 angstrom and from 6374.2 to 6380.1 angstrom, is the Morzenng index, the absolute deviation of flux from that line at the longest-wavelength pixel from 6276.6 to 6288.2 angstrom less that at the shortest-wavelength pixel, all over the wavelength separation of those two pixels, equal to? 0.12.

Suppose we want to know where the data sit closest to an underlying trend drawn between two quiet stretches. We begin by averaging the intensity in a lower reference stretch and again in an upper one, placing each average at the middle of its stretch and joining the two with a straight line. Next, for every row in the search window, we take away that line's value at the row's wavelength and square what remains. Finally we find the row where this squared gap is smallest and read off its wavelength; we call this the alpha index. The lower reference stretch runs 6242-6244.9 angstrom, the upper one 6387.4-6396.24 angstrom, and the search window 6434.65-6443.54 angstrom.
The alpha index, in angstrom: 6438.36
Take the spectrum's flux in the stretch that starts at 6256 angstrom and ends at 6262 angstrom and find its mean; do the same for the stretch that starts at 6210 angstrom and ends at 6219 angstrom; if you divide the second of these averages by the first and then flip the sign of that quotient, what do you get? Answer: -1.01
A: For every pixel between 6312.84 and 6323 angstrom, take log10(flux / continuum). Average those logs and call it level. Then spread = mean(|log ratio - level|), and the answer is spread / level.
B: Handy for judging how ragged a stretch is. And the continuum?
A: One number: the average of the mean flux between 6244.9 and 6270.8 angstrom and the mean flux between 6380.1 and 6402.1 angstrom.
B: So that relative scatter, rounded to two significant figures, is 1.4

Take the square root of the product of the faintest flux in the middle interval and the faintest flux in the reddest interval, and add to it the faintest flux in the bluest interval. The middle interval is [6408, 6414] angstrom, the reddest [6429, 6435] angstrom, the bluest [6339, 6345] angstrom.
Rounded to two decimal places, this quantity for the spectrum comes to 27.37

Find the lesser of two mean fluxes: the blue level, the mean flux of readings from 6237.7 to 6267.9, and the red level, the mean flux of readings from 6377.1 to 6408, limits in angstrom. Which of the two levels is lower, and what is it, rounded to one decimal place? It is 13.1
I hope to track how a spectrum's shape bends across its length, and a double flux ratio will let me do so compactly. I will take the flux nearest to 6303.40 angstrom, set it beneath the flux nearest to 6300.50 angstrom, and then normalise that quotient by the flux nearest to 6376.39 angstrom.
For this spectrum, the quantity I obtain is 0.0737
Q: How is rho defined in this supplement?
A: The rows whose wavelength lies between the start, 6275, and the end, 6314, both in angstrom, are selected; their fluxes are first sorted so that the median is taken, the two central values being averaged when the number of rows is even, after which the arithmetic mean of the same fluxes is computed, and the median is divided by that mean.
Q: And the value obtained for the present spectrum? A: 0.99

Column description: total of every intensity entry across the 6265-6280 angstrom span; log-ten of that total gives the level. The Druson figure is 2.13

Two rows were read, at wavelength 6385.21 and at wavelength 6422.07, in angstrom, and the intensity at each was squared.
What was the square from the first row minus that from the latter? -32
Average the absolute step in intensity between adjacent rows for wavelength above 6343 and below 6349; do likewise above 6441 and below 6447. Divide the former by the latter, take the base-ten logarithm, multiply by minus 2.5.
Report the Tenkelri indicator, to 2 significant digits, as 2.3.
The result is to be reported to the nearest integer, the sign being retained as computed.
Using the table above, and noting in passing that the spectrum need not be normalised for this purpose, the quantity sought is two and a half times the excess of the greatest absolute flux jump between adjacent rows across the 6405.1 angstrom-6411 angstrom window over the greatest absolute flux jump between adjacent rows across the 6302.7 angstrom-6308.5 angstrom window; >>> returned 2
